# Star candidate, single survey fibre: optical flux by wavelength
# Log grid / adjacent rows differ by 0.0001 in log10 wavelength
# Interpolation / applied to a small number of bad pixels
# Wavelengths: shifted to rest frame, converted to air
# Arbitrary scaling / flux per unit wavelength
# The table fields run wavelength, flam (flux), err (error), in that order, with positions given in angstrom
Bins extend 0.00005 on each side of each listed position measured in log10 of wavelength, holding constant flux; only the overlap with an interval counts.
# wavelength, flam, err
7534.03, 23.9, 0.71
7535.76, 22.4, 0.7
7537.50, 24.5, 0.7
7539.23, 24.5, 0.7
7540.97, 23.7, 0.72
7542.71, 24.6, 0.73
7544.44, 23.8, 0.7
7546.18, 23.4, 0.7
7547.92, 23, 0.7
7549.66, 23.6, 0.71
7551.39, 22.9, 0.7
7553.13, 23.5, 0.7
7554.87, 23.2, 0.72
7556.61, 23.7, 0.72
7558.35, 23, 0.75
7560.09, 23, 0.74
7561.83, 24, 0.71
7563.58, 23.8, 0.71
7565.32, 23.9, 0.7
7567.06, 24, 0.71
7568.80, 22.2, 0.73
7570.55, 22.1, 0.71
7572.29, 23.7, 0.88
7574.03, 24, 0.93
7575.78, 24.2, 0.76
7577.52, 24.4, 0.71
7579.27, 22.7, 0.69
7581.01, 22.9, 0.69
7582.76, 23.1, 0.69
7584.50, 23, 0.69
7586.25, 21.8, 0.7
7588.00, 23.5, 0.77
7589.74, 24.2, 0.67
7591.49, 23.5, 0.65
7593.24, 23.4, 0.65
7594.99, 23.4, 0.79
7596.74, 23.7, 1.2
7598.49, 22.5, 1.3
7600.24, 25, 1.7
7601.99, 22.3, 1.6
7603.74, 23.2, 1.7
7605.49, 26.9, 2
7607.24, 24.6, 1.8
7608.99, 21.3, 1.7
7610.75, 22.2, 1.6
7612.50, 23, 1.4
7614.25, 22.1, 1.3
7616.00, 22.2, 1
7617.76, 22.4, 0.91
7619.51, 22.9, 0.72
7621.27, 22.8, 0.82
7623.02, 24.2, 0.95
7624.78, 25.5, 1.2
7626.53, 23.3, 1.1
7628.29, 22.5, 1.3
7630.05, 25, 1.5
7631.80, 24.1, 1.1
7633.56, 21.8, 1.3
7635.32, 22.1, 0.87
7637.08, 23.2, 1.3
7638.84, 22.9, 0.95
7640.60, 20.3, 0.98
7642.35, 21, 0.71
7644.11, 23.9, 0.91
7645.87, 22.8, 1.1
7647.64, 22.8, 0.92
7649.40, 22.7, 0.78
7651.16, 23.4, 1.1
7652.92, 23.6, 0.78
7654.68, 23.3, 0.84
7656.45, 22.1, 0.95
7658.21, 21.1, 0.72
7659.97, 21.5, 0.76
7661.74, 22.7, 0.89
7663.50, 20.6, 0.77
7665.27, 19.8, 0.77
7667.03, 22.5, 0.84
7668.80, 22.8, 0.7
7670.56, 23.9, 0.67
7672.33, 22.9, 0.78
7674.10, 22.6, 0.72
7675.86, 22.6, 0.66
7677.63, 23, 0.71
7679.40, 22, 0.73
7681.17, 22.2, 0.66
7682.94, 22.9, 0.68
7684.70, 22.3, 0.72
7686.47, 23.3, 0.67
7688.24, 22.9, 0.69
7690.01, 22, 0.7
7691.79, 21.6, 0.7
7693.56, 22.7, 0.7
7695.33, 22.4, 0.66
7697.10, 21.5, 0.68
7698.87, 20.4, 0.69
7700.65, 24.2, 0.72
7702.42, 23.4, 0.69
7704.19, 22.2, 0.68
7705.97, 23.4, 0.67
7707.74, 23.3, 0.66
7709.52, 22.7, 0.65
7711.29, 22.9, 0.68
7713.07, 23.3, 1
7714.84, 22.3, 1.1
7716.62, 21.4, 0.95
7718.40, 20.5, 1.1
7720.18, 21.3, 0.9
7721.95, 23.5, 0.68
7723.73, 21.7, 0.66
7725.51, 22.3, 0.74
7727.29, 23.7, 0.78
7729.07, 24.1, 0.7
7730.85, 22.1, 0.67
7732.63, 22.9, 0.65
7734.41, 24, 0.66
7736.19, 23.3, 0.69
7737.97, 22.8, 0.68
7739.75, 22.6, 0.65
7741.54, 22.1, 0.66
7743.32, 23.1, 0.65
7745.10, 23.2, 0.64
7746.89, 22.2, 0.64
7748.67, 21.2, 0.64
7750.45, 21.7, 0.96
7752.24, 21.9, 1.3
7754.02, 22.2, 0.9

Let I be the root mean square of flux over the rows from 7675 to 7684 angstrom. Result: 22.5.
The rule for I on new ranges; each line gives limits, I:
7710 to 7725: 22.1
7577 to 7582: 23.3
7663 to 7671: 22.0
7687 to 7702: 22.2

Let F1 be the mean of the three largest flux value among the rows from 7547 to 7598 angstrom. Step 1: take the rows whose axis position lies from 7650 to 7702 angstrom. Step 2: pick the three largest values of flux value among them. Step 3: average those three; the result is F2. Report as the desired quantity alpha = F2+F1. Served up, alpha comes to 48.2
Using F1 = 24.3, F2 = 23.9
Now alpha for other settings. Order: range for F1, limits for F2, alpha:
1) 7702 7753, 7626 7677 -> 48.3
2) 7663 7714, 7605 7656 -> 49.6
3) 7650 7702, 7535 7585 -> 48.4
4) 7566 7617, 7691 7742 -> 49.6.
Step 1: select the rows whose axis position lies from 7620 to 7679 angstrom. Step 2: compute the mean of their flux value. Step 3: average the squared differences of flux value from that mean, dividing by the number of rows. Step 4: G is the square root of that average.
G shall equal 1.23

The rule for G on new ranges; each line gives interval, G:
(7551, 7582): 0.66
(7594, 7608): 1.41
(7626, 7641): 1.28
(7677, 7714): 0.82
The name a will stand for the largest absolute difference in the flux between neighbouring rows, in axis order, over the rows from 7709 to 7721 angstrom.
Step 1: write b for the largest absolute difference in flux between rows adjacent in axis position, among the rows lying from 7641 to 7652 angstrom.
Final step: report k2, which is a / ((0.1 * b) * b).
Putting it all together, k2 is 1.2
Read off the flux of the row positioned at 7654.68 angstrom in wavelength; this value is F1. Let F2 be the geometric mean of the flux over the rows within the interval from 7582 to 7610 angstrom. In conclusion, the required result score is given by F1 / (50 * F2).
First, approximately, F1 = 23.3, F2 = 23.4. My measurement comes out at 0.0199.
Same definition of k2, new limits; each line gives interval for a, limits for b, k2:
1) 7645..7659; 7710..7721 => 12.0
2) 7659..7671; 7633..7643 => 4.0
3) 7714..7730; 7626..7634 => 3.5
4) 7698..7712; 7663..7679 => 5.2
